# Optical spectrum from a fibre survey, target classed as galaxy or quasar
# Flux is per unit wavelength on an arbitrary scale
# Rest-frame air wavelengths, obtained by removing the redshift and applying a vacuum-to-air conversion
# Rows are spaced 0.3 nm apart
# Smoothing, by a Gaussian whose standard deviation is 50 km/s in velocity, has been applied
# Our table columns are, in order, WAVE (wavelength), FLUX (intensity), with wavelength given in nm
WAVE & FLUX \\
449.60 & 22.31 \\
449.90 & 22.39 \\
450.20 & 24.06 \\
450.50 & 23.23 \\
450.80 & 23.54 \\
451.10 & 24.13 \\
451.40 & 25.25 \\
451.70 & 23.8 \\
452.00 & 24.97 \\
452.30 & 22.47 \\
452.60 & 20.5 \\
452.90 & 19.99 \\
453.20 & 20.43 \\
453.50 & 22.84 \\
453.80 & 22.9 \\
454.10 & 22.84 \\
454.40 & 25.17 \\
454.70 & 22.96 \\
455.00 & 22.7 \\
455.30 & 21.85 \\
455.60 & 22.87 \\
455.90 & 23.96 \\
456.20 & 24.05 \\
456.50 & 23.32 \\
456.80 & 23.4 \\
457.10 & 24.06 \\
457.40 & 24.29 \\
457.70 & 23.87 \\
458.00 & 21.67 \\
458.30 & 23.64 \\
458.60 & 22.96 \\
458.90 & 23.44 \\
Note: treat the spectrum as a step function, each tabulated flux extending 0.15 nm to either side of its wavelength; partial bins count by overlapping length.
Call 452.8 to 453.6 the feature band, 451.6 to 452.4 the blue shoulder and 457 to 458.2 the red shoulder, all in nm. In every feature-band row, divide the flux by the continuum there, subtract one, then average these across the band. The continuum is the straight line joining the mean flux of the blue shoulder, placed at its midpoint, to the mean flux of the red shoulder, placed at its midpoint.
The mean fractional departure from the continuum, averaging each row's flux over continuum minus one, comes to -0.11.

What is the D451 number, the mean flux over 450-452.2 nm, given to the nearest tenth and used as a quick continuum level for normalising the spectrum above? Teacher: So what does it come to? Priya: 24.1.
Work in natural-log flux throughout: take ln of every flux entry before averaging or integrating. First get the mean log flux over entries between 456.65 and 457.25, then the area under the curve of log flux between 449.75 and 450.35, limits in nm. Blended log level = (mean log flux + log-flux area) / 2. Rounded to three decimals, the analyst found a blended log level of 2.527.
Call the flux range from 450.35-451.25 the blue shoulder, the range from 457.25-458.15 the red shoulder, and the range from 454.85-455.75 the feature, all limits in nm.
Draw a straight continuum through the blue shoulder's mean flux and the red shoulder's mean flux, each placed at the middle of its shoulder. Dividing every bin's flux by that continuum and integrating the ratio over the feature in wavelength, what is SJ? 0.864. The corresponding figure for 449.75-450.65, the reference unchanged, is 0.883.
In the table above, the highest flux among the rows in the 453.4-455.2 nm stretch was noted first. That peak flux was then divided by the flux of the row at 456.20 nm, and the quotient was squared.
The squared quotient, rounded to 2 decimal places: 1.10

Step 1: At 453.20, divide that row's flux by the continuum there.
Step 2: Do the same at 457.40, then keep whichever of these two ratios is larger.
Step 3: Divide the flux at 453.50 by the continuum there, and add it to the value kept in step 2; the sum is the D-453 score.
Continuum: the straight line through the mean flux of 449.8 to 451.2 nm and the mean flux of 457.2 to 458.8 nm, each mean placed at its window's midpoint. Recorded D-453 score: 2.02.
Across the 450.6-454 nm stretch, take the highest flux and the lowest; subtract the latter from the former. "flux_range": 5.3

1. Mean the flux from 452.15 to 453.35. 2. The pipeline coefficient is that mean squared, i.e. 435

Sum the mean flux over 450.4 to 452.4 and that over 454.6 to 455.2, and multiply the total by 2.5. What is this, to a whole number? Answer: 117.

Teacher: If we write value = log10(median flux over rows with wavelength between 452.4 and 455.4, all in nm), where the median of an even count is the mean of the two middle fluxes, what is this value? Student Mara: 1.36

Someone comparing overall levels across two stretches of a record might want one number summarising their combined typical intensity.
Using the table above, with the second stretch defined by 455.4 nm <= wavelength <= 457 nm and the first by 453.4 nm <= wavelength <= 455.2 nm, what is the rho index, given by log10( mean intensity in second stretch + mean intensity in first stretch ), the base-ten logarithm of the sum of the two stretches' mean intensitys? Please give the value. 1.67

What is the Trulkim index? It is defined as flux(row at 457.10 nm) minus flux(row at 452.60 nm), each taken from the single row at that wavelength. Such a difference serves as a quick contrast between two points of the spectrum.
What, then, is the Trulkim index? 3.6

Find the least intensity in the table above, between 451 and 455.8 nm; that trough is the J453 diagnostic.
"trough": 19.99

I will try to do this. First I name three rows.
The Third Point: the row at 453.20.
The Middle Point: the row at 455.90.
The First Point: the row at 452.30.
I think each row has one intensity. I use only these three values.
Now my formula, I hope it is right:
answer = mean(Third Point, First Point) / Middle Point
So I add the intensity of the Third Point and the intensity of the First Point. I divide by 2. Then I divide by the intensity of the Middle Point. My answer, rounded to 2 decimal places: 0.90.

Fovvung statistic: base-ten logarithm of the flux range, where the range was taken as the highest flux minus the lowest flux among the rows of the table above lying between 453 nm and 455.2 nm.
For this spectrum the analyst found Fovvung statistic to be 0.68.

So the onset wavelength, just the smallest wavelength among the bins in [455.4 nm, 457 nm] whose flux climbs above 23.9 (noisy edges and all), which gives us 455.90 nm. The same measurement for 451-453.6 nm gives 451.10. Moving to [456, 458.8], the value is 456.20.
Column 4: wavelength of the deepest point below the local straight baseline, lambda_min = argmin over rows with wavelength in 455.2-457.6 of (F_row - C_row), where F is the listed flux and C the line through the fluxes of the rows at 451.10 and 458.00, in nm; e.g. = 455.30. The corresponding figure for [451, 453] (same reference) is 452.90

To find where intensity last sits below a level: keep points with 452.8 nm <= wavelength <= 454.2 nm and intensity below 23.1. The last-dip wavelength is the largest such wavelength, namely 454.10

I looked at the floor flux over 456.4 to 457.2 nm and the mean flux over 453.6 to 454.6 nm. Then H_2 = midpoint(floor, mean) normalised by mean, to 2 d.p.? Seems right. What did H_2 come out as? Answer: 0.99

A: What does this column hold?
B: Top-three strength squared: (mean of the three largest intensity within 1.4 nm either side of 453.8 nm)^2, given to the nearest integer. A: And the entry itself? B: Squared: 561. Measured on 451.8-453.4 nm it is 513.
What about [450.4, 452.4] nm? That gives 614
